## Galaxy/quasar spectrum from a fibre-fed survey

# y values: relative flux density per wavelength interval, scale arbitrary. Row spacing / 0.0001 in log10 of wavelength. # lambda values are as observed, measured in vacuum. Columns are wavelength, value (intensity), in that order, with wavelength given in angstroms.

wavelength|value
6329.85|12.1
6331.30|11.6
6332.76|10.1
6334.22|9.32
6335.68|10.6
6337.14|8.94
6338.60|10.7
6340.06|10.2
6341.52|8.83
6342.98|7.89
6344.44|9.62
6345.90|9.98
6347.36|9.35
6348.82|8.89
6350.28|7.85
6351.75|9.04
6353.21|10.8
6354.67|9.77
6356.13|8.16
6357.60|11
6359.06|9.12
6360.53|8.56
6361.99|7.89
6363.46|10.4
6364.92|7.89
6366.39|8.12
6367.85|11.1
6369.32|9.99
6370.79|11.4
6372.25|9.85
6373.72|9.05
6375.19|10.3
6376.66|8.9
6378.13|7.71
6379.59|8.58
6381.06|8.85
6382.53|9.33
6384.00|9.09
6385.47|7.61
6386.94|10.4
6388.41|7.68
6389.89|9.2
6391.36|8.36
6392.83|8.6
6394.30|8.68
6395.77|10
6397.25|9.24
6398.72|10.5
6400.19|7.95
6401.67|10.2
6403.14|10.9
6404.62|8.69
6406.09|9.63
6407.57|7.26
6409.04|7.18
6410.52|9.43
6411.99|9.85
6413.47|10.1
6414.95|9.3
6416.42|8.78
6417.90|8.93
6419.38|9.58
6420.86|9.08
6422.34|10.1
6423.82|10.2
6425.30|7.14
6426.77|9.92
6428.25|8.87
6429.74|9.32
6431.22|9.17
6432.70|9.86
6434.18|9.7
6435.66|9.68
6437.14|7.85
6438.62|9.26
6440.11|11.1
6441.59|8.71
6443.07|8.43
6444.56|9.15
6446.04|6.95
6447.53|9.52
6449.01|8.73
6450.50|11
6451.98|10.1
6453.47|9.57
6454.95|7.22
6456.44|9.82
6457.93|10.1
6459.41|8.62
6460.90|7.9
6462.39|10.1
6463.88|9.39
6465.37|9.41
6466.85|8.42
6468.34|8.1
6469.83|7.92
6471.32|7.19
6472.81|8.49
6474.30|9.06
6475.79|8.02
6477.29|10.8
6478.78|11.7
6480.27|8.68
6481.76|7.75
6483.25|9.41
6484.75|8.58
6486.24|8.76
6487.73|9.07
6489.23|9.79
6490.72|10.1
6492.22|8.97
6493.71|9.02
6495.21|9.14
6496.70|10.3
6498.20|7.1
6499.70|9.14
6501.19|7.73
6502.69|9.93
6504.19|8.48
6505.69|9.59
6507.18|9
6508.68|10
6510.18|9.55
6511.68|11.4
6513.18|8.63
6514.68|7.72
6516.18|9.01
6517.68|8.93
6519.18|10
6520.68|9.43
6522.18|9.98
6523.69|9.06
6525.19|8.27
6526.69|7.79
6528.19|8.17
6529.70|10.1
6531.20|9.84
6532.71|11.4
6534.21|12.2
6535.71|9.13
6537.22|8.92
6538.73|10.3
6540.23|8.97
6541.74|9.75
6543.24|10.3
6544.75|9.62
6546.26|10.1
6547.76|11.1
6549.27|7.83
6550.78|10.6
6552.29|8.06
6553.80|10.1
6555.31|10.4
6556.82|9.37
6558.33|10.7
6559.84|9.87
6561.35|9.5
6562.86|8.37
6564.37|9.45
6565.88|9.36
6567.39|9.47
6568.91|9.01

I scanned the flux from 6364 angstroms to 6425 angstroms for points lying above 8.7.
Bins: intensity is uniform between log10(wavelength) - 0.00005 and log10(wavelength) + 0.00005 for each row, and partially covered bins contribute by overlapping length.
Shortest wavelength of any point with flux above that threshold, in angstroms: 6367.85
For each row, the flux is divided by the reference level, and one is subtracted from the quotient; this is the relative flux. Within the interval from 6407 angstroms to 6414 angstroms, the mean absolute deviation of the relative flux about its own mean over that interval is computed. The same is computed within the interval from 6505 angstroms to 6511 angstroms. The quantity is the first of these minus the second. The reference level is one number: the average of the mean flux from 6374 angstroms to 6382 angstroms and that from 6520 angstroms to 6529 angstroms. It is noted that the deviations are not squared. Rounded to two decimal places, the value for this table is 0.11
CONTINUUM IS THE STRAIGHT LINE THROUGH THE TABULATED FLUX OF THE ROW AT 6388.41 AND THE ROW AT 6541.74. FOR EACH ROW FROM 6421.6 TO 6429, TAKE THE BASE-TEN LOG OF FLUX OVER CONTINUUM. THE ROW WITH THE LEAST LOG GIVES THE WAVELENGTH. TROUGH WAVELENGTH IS 6425.30 angstroms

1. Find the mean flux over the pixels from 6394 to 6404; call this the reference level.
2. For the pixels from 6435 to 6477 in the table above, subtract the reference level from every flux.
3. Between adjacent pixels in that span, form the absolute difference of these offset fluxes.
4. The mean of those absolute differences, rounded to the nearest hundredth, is 1.23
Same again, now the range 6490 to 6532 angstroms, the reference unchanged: 1.10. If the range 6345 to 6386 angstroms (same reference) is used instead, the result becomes 1.26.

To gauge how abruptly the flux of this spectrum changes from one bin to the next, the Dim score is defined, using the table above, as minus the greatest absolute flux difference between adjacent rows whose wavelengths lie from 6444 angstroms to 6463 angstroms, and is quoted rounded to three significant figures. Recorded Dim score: -2.60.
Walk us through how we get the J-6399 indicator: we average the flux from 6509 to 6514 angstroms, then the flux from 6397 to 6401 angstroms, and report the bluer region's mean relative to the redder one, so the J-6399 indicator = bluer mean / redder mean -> 0.94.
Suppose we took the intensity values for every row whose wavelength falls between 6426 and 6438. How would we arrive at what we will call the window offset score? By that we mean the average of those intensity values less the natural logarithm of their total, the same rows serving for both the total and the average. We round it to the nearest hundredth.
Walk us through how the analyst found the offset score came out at 4.99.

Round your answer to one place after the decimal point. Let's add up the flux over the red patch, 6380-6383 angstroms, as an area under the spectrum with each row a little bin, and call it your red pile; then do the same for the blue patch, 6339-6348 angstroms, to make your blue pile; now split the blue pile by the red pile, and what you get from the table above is 3.1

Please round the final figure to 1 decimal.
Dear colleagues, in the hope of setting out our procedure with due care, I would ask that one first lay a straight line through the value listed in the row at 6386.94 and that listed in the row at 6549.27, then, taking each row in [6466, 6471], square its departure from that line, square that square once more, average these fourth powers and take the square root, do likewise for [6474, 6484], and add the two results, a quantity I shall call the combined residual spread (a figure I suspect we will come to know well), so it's 4.2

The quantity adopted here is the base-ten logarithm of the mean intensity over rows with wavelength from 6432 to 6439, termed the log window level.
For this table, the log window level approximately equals 0.97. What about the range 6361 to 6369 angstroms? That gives 0.96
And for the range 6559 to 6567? 0.97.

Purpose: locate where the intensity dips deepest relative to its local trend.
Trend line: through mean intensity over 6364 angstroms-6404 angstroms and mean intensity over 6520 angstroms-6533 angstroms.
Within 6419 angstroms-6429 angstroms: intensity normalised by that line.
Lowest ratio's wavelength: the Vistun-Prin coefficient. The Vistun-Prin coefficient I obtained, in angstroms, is 6425.30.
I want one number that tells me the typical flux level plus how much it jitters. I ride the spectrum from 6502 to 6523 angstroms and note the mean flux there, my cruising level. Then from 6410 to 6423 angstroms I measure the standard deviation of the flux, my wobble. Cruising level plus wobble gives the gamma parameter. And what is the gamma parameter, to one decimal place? 9.9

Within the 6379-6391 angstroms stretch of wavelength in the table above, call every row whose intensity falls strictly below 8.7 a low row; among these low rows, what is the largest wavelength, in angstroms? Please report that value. 6388.41 angstroms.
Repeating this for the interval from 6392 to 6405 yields 6404.62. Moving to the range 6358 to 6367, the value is 6366.39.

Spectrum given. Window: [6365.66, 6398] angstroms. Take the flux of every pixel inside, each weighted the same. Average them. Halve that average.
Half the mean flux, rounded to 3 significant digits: 4.59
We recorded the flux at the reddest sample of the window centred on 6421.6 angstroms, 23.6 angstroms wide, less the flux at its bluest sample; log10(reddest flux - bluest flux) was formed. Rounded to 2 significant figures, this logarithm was -0.37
